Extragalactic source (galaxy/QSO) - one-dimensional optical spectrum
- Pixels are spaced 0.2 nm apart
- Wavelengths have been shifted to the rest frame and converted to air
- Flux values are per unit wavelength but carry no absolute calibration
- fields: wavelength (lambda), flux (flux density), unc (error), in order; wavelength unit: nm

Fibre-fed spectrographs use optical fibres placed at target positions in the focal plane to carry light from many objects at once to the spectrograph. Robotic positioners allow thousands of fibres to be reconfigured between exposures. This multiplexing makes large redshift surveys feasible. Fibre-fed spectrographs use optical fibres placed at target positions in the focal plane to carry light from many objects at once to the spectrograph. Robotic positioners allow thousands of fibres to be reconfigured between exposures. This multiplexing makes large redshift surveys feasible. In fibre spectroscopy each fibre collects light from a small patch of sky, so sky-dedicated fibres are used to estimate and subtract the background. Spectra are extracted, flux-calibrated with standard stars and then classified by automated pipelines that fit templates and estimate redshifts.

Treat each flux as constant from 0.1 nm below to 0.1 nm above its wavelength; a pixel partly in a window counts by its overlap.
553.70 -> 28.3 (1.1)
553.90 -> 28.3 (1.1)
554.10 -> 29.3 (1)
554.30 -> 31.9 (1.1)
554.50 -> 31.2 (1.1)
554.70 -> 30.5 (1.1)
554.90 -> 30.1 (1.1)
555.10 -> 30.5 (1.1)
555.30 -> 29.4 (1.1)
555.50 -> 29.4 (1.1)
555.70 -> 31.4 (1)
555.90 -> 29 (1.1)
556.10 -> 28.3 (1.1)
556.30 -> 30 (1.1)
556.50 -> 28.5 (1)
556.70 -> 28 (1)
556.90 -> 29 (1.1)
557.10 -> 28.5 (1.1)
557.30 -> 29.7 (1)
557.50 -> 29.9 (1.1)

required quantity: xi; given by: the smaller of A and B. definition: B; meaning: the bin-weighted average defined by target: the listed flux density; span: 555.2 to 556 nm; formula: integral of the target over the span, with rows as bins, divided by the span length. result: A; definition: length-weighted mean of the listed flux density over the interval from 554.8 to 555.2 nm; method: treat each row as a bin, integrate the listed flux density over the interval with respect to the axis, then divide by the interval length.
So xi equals 29.80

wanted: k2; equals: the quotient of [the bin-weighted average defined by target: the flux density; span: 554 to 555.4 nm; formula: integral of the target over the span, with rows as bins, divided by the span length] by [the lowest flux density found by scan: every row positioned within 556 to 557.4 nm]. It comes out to 1.09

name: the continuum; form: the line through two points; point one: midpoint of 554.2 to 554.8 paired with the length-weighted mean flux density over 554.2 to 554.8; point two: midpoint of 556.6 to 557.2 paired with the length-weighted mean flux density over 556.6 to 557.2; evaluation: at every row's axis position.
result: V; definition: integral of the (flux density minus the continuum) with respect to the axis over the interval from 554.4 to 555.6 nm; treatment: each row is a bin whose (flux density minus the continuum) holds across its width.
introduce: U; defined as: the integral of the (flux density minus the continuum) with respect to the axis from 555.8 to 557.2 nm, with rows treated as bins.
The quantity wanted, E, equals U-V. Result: 0.3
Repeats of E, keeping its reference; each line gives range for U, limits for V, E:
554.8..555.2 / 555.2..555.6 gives 0.2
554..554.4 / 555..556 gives -0.2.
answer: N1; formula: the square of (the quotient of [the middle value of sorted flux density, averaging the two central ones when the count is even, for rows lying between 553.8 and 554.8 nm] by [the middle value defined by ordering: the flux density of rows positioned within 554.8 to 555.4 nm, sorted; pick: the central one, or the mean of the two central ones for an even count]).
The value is 1.03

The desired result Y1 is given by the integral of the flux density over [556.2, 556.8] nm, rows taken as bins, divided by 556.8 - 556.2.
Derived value 28.8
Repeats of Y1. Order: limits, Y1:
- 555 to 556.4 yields 29.7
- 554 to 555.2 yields 30.6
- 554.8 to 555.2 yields 30.3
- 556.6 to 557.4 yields 28.8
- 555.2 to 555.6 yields 29.4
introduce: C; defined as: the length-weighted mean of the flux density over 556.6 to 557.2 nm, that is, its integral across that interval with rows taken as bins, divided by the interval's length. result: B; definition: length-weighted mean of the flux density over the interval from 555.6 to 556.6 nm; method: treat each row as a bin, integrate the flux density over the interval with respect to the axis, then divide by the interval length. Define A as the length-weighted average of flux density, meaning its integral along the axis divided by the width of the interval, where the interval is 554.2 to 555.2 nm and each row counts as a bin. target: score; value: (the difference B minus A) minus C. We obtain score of -29.9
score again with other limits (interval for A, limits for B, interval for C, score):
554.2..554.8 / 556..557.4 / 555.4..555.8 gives -32.7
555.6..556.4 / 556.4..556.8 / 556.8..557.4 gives -30.5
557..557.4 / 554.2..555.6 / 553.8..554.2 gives -27.5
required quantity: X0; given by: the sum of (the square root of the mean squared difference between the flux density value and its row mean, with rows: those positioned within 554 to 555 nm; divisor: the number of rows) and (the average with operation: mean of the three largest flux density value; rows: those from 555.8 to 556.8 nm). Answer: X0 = 30.1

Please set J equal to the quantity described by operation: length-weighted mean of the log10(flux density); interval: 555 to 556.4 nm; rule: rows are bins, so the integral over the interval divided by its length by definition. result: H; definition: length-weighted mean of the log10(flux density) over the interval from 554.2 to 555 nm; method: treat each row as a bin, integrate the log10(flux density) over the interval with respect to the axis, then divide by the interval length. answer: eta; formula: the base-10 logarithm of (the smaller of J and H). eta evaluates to 0.168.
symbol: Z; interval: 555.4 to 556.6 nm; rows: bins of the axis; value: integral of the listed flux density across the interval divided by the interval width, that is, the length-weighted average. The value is 29.4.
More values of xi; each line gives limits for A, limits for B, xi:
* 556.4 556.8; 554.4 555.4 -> 28.25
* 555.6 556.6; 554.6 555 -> 29.44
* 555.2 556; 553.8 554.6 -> 29.80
